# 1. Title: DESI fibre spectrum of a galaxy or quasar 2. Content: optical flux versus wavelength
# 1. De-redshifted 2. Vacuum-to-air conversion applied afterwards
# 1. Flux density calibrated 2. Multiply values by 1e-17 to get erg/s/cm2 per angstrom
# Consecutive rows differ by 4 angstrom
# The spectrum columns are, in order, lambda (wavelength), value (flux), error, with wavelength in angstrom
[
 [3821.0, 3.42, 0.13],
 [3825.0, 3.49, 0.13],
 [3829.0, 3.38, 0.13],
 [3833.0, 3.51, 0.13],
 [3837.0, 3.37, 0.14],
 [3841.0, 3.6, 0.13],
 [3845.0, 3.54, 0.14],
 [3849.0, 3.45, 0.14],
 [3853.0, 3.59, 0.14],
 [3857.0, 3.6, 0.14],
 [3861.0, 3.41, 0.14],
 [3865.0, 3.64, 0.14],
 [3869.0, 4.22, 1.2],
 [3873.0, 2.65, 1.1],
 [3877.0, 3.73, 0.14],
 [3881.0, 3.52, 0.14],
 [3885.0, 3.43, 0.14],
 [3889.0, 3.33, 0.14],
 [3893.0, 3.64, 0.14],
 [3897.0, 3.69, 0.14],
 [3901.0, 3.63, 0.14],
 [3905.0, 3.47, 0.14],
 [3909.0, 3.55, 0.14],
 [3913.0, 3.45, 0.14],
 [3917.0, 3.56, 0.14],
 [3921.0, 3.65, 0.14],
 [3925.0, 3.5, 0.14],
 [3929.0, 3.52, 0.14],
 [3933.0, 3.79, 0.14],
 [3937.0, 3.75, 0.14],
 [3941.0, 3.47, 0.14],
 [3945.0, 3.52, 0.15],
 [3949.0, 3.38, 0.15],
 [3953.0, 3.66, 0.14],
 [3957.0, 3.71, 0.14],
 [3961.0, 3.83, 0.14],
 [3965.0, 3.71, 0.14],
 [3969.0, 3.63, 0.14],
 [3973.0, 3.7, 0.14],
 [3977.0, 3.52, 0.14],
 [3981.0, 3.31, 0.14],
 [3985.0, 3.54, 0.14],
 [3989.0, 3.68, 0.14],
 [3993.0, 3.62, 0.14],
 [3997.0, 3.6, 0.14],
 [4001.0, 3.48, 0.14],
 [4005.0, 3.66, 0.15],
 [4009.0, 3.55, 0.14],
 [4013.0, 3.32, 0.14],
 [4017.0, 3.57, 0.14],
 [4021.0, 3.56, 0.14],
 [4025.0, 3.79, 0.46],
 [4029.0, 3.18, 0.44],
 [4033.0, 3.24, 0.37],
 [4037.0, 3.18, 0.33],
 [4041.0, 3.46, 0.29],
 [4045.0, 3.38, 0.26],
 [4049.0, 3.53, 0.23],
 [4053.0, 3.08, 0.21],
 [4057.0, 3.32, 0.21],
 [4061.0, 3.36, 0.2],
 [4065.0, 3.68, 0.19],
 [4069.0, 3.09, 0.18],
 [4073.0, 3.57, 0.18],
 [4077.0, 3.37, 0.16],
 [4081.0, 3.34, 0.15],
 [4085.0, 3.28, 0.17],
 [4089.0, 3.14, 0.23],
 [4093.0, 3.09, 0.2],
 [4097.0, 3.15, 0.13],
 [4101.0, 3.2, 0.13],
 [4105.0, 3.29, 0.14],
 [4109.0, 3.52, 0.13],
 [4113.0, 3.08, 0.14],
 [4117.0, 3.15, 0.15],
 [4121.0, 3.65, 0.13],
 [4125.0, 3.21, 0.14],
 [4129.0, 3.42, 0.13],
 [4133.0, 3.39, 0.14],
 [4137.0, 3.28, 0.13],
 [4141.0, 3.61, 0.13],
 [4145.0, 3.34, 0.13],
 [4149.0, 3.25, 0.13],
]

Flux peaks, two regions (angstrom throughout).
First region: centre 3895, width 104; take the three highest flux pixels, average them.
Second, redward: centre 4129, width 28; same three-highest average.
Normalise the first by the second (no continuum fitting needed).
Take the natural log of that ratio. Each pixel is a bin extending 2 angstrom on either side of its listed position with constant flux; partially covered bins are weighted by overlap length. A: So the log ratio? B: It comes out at 0.10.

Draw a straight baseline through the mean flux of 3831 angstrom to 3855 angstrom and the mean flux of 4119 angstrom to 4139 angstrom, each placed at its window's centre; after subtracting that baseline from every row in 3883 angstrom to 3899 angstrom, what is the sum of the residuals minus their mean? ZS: 0.1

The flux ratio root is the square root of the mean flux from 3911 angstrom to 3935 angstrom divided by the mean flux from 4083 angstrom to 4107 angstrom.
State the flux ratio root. 1.059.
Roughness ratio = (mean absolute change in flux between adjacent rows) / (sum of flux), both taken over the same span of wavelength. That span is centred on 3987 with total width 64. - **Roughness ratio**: 0.0025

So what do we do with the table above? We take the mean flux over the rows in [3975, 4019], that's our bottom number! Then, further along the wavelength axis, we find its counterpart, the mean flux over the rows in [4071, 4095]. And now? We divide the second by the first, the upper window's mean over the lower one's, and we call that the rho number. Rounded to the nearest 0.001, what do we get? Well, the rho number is 0.934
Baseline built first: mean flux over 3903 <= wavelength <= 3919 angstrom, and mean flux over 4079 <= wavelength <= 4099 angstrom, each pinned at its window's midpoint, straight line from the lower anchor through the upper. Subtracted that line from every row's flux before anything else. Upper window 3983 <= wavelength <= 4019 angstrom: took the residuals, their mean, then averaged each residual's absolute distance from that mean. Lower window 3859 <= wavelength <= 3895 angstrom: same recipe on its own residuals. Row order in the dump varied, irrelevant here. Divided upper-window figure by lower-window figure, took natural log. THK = -1.3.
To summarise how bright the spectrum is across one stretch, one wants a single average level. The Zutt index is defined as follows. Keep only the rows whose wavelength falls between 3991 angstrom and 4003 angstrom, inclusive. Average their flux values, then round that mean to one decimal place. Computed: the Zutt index 3.6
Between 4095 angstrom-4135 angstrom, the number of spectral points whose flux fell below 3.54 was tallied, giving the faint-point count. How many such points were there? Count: 9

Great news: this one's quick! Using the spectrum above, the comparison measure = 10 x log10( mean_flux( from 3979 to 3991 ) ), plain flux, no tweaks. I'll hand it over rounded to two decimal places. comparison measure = 5.45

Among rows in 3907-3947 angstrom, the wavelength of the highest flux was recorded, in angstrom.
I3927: 3933.0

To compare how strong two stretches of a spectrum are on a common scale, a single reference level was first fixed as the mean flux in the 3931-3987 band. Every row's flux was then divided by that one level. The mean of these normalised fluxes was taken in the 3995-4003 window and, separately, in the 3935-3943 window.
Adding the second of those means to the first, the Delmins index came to 1.98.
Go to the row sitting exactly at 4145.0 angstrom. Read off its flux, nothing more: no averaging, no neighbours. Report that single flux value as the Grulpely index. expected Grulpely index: 3.34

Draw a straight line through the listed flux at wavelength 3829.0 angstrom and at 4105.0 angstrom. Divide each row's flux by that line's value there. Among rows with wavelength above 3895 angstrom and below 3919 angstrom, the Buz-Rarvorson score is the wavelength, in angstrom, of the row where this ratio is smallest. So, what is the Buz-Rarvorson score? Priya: 3913.0 angstrom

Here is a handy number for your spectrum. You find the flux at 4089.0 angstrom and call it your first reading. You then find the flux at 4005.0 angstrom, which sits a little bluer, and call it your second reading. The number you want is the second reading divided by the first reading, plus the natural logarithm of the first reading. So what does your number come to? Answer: 2.31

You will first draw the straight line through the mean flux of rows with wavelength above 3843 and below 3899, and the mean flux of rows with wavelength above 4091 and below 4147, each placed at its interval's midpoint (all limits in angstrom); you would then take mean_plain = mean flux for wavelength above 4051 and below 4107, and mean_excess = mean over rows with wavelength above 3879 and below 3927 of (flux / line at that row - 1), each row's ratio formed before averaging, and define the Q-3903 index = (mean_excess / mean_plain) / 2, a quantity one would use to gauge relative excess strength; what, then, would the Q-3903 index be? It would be 0.001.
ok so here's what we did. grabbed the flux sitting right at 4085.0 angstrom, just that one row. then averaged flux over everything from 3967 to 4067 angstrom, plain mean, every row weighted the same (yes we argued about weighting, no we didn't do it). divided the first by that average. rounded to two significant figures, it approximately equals 0.94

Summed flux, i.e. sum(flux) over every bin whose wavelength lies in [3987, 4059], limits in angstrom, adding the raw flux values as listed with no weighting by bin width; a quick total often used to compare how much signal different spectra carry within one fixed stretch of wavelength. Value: 62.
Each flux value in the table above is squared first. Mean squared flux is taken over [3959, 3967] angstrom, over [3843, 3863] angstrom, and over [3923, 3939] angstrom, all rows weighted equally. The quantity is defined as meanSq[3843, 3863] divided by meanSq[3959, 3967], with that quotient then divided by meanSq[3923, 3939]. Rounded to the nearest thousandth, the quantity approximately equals 0.066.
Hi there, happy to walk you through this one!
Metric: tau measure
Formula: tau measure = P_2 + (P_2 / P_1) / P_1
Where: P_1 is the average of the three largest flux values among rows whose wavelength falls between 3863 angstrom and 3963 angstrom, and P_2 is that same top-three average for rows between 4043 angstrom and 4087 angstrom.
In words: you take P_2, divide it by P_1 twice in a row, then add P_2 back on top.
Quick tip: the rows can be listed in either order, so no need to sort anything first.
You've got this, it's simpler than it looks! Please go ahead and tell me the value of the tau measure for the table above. 3.82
